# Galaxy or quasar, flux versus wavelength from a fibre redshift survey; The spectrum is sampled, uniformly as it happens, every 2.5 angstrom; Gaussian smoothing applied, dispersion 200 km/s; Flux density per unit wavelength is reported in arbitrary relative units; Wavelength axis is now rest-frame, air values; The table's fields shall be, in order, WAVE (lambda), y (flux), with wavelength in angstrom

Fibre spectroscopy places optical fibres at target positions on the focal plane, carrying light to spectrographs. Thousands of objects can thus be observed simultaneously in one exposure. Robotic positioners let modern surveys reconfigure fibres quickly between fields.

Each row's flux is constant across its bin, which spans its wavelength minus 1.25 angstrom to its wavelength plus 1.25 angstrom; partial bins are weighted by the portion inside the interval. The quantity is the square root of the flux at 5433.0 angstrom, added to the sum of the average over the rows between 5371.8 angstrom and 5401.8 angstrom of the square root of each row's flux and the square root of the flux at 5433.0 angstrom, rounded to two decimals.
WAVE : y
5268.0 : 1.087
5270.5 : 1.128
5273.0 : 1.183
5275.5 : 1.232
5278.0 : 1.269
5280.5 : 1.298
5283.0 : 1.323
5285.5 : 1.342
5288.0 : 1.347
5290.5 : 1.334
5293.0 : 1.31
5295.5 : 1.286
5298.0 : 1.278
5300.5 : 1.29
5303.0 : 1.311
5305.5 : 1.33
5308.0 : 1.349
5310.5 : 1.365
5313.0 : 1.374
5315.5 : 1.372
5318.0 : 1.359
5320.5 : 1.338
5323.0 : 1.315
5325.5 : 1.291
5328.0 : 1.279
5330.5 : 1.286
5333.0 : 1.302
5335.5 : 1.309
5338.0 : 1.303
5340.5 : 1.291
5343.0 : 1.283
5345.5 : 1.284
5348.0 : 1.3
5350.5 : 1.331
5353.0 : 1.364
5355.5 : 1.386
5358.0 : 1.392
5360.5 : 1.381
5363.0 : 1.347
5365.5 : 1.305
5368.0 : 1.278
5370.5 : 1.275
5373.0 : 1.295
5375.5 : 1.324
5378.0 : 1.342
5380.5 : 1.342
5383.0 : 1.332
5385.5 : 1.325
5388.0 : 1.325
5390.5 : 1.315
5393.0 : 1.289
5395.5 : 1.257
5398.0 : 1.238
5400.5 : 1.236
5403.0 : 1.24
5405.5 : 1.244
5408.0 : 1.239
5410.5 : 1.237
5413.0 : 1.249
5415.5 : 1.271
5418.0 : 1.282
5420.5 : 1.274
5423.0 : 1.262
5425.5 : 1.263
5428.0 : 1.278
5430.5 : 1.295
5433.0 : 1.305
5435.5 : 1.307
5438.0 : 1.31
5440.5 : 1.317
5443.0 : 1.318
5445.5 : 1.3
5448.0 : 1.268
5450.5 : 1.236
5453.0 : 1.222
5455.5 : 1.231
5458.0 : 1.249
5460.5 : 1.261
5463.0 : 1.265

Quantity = 3.43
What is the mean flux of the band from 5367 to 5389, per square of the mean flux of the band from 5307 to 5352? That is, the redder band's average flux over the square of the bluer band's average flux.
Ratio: 0.757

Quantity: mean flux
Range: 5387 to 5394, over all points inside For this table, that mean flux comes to 1.310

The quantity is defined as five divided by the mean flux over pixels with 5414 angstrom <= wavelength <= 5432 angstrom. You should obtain 3.92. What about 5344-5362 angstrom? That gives 3.71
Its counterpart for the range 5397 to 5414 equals 4.03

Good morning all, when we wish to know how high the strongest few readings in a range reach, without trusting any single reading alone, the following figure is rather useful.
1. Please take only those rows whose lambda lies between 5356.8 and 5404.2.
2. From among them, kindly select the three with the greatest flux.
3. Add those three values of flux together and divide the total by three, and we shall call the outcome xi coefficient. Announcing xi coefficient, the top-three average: 1.37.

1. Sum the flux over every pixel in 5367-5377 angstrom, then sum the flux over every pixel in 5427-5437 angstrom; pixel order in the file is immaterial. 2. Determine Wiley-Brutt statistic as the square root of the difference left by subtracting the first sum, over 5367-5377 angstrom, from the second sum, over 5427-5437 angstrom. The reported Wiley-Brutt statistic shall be 0.11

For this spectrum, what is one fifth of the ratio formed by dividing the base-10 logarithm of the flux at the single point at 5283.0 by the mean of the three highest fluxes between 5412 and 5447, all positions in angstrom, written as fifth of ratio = 0.018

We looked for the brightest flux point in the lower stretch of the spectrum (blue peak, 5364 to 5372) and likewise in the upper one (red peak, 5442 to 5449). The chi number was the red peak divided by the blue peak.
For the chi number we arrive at 1.01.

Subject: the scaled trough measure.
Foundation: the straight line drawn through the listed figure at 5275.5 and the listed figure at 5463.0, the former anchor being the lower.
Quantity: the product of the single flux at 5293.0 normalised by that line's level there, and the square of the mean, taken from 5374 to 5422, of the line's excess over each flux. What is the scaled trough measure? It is 0.001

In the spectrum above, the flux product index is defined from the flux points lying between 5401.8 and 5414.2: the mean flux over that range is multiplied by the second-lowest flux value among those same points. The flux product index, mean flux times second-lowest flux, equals 1.54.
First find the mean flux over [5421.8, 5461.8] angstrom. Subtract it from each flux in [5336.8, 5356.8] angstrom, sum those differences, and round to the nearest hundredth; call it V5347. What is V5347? 0.33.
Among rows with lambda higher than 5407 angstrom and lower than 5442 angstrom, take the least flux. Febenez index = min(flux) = 1.237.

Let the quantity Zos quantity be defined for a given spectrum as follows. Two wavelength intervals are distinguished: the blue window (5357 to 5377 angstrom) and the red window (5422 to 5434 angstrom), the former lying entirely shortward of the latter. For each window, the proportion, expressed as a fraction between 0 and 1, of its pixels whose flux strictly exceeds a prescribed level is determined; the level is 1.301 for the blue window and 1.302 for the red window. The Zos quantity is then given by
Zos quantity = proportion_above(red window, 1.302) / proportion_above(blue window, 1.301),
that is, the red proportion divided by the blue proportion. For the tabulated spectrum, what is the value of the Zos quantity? 0.32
